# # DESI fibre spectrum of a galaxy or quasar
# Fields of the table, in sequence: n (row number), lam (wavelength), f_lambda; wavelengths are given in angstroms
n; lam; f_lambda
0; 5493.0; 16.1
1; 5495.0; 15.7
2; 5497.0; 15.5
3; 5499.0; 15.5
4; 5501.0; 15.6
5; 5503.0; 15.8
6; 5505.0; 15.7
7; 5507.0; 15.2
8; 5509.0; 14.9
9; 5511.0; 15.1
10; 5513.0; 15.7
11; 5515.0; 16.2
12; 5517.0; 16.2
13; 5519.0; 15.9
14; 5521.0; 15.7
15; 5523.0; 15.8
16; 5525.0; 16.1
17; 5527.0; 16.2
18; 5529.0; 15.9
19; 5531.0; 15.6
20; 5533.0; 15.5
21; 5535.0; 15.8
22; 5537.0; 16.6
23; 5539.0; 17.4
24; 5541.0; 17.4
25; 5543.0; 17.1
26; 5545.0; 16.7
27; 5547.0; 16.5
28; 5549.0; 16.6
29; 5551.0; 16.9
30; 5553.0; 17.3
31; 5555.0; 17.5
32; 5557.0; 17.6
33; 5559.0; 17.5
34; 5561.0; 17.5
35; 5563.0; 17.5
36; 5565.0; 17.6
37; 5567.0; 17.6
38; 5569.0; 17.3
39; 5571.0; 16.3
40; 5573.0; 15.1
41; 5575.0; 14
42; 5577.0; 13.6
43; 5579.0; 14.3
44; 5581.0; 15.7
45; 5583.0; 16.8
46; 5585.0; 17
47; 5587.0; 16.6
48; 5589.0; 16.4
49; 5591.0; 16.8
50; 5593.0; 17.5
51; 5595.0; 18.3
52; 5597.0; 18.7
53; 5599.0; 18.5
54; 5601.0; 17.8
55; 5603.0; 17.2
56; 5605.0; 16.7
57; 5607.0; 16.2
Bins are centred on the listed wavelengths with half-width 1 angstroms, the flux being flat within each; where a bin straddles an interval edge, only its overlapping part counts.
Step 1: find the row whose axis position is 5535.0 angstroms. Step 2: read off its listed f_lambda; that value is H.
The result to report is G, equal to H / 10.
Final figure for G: 1.58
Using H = 15.8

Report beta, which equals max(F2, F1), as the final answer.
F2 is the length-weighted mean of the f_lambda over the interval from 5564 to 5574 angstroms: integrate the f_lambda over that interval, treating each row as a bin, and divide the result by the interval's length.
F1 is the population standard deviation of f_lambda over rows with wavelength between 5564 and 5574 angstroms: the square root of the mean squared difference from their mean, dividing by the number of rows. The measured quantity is 16.8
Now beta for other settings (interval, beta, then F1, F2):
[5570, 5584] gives 15.1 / 1.1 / 15.1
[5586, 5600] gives 17.5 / 0.9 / 17.5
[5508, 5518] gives 15.6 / 0.5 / 15.6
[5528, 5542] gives 16.3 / 0.8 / 16.3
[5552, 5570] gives 17.5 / 0.1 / 17.5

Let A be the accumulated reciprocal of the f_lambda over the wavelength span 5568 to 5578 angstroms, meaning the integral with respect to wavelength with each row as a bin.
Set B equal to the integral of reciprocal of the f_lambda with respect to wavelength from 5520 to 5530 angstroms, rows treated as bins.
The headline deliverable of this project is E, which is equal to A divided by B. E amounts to 1.05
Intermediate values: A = 0.661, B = 0.627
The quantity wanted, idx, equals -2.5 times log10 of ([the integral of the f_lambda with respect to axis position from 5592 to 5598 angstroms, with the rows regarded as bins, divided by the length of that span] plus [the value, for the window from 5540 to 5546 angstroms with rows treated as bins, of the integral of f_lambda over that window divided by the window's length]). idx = -3.87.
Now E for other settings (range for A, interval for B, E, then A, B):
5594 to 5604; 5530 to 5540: 0.89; 0.553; 0.619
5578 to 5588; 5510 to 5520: 0.99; 0.624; 0.633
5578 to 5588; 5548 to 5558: 1.07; 0.624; 0.582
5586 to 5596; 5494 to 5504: 0.91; 0.585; 0.640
